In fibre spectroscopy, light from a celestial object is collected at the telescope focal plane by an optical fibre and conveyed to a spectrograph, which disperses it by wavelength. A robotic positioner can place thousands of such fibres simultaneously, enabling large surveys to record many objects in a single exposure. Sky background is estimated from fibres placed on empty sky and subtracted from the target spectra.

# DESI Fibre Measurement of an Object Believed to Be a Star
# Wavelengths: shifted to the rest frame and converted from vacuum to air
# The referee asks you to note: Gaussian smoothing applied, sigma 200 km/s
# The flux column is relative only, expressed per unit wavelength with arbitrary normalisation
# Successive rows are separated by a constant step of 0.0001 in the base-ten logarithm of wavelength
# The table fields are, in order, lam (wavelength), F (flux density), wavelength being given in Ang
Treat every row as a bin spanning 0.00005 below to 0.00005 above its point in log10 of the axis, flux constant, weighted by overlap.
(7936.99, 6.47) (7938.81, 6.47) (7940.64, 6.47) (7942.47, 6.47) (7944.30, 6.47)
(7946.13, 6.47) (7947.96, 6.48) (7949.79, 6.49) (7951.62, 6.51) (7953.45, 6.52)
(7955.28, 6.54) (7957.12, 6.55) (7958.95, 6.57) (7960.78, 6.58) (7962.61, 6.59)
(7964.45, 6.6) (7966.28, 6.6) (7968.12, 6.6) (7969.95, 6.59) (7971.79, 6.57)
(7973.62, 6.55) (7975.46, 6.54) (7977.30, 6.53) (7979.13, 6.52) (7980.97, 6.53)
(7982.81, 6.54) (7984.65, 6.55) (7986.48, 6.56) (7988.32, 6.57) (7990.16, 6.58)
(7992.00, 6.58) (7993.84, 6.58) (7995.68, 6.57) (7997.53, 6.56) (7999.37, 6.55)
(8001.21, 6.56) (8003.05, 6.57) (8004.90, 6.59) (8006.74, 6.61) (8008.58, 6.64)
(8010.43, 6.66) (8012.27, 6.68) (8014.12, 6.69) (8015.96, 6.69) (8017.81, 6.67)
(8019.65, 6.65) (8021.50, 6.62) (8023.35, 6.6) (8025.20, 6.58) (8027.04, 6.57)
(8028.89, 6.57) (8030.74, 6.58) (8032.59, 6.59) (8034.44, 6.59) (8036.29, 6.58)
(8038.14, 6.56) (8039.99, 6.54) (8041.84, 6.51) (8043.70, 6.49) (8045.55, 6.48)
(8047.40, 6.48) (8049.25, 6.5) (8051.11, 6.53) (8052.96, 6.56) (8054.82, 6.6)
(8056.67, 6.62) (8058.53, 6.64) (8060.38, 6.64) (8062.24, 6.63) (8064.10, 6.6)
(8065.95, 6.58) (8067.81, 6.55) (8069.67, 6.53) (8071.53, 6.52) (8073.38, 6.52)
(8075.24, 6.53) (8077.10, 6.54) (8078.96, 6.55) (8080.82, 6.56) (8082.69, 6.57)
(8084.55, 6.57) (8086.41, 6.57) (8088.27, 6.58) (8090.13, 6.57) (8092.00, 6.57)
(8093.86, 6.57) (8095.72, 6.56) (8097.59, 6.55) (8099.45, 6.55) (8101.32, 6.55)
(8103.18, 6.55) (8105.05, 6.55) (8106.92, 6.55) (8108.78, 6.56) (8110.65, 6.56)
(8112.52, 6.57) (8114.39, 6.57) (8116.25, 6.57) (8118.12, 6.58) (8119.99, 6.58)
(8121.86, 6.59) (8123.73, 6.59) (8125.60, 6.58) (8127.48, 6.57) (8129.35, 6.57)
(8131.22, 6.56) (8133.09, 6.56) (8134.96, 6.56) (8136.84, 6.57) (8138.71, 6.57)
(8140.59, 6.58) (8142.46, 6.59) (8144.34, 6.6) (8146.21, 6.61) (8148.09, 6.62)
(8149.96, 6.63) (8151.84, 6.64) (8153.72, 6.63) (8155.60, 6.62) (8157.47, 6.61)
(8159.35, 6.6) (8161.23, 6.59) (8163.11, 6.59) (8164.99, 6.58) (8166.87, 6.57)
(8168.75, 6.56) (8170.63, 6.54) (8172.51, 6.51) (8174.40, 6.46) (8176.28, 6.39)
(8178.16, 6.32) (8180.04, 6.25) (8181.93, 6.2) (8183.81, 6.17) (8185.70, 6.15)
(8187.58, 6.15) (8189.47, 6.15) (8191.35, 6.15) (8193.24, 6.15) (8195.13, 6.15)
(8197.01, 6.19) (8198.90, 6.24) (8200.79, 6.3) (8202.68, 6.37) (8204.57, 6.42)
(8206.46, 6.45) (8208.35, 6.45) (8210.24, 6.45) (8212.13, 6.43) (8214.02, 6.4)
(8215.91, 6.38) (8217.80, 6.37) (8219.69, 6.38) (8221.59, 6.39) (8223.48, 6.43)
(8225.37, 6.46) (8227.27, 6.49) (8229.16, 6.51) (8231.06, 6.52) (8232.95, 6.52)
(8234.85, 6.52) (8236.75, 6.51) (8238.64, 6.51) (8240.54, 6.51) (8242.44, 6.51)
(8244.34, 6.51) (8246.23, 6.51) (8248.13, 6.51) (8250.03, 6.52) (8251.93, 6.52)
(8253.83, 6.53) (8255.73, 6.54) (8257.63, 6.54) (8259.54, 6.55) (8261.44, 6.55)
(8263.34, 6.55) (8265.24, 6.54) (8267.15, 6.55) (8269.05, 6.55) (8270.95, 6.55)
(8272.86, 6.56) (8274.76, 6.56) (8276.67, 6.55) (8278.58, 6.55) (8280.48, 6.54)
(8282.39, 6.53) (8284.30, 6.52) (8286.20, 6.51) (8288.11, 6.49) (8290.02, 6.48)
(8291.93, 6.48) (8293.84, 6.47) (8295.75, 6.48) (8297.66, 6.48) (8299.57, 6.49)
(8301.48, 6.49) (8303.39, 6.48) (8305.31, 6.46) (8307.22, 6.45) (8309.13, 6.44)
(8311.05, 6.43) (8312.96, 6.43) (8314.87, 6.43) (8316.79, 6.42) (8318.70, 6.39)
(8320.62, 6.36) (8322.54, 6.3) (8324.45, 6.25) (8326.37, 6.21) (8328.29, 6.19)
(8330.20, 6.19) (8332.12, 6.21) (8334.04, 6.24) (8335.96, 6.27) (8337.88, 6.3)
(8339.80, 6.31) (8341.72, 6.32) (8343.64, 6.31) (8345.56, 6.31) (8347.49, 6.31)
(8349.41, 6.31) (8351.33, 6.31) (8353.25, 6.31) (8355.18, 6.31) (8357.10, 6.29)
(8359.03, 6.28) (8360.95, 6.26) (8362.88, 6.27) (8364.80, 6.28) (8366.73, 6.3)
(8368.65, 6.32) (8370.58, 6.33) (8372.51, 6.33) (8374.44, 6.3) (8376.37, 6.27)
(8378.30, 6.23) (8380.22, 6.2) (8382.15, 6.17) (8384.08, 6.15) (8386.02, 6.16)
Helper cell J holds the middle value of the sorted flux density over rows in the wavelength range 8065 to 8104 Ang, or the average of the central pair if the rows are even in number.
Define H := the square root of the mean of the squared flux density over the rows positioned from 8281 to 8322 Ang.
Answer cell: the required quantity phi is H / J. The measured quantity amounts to 0.99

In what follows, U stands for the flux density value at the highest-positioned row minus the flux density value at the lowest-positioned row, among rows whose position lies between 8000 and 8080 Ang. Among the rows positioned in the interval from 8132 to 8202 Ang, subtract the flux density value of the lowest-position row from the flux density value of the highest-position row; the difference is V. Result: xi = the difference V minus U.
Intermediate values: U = -0.01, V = -0.26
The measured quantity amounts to -0.25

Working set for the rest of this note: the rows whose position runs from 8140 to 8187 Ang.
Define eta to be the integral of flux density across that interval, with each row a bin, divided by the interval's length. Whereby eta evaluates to 6.50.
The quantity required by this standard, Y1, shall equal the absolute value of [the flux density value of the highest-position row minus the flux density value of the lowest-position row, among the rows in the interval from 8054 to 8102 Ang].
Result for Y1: 0.050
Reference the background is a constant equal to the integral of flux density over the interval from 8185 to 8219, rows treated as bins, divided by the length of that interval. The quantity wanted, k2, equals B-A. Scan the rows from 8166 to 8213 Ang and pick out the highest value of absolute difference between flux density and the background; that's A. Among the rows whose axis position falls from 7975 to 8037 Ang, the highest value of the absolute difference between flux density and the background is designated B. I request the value 0.12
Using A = 0.270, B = 0.390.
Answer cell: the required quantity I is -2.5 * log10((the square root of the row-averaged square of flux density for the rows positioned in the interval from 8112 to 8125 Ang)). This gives -2.05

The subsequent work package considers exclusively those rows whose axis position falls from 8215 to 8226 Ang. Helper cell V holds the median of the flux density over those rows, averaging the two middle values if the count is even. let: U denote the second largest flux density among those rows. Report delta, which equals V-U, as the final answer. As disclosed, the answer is -0.045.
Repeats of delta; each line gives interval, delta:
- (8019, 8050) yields -0.050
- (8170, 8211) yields -0.235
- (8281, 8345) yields -0.090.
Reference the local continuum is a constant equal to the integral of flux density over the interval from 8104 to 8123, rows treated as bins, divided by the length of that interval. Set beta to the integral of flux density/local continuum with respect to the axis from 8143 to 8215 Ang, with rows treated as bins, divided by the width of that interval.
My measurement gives 0.977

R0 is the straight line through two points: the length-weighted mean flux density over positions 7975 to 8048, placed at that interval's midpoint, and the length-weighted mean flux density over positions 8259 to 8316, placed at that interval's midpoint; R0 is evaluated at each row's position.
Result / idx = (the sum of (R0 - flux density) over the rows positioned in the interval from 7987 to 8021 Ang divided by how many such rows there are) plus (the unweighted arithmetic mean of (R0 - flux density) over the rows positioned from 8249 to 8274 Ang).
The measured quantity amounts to -0.06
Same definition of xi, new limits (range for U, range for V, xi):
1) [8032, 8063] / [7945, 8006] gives 0.08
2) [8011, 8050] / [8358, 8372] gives 0.23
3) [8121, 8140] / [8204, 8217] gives -0.02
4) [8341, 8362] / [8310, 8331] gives -0.18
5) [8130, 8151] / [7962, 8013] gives 0.02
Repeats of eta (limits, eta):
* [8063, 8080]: 6.55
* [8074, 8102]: 6.56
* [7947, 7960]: 6.52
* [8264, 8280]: 6.55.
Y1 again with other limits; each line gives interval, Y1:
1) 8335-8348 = 0.040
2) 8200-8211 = 0.150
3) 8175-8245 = 0.120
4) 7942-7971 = 0.120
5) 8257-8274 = 0.020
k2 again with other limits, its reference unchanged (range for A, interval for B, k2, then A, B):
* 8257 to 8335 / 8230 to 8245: -0.04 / 0.260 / 0.220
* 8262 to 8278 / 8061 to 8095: 0.07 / 0.260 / 0.330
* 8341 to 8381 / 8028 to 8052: 0.19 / 0.100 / 0.290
